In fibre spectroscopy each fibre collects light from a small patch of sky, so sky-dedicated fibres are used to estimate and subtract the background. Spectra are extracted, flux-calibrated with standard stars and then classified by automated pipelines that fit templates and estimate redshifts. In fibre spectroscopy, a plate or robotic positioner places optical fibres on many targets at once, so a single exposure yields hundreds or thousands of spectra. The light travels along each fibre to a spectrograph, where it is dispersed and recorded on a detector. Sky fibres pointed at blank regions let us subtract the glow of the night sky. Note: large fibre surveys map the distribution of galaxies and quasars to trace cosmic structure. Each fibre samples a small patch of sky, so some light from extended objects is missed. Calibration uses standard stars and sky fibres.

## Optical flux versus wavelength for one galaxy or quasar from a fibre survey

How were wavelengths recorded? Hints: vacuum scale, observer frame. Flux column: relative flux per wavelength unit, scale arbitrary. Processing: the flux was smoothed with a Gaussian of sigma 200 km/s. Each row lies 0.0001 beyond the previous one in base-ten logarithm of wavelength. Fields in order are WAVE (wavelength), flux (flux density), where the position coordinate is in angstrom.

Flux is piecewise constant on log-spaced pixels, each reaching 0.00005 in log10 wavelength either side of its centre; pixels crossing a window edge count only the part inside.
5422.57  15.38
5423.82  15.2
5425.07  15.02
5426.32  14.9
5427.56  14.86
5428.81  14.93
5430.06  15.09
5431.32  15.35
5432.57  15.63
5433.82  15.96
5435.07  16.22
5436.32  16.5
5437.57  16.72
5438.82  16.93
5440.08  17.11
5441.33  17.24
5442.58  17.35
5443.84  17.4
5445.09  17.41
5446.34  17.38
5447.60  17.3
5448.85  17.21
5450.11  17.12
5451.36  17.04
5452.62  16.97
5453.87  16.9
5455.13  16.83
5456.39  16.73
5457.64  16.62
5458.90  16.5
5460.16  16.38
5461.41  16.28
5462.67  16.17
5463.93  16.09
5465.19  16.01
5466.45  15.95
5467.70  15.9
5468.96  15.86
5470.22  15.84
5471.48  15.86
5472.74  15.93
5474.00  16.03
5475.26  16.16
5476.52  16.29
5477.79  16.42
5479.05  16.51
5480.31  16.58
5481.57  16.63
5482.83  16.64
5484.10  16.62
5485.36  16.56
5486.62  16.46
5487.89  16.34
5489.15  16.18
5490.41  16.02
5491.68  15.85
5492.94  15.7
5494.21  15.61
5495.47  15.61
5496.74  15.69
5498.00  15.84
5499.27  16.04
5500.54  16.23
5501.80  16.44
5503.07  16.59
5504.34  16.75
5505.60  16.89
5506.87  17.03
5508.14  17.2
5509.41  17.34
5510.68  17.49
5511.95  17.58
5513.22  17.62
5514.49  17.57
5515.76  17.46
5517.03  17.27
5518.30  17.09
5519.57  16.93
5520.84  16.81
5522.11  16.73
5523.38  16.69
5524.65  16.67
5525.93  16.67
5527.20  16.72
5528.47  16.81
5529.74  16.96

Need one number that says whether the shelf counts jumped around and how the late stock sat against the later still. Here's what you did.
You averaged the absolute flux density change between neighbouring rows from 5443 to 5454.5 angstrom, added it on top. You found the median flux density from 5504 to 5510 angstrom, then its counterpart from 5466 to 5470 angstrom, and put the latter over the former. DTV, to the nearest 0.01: 1.00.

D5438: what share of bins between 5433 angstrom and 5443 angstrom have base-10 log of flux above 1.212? 0.75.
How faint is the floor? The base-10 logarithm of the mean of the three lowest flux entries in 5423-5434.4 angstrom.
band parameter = 1.17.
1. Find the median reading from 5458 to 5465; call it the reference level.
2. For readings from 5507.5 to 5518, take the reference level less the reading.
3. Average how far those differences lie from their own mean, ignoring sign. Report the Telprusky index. 0.128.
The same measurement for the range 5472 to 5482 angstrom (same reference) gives 0.216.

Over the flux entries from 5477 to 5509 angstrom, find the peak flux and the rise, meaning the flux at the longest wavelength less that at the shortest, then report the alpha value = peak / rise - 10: 12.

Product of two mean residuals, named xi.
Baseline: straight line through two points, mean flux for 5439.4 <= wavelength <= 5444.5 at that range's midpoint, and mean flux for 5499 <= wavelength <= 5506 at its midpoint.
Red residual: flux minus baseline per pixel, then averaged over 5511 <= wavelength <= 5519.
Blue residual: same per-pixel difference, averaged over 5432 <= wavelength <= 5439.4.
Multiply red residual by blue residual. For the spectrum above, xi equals -1.1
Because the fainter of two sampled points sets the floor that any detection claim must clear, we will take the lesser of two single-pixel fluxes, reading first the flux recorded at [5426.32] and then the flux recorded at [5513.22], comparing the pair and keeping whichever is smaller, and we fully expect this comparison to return 14.9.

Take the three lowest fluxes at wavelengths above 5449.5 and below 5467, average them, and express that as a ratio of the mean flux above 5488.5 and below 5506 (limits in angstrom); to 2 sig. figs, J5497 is 0.99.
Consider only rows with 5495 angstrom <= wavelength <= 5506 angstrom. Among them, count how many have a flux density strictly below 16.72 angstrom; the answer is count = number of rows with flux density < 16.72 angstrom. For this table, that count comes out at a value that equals 7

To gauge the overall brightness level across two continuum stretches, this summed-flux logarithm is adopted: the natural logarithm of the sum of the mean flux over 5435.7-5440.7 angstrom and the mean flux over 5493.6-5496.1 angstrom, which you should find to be 3.48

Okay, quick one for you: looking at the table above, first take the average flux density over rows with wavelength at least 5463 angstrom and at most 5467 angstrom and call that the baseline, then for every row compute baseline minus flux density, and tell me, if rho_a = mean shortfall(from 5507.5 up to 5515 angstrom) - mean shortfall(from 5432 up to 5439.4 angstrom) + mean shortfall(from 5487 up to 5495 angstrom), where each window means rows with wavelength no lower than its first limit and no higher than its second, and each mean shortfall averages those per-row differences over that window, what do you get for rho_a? -1.1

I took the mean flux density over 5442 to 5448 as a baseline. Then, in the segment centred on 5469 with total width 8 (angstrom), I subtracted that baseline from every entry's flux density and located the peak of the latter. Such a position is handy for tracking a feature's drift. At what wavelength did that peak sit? 5465.19 angstrom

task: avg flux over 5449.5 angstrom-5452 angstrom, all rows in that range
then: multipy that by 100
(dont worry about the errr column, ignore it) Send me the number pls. 1708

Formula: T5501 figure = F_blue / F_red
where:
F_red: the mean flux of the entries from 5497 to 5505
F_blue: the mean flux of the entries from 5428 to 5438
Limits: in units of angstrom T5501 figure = 0.97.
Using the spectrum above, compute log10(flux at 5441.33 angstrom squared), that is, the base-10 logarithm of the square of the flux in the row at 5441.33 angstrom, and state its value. 2.47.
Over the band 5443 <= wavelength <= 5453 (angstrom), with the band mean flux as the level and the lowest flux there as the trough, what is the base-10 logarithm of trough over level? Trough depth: -0.0066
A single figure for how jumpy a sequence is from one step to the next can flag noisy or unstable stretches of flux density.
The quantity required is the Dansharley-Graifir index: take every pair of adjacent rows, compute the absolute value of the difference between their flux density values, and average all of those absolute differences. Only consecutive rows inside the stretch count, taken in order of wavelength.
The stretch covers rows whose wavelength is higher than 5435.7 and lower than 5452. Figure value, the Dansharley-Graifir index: 0.107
